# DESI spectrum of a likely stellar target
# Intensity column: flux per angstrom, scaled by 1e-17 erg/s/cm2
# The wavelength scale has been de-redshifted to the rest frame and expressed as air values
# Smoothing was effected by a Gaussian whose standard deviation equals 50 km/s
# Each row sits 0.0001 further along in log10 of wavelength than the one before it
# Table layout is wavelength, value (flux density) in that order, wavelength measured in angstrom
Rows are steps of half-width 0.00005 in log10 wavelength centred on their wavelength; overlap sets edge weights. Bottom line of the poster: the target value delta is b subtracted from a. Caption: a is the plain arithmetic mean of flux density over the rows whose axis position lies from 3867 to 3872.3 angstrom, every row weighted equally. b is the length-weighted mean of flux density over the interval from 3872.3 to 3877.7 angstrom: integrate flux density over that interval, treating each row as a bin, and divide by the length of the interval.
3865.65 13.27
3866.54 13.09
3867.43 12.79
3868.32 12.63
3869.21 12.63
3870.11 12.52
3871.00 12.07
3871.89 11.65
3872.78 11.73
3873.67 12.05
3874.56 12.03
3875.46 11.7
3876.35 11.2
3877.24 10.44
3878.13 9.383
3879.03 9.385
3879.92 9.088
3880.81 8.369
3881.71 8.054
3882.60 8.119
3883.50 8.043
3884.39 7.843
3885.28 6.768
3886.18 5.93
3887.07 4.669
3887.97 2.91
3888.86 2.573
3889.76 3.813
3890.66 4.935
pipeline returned 1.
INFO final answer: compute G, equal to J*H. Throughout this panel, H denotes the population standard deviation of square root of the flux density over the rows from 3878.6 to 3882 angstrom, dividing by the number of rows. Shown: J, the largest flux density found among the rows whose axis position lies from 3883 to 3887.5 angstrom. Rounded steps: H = 0.09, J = 8.043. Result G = 0.73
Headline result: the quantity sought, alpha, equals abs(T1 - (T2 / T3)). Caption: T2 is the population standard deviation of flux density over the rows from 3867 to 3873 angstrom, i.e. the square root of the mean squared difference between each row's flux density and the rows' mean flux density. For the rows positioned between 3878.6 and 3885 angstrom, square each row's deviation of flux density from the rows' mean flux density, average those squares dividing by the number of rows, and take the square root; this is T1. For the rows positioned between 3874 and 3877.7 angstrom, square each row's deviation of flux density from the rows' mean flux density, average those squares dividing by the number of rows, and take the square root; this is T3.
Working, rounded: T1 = 0.55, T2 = 0.43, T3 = 0.60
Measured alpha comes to 0.176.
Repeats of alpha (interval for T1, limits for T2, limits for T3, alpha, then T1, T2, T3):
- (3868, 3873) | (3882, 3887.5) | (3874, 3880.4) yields 0.722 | 0.41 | 1.27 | 1.12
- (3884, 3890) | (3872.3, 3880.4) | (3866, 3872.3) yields 0.761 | 1.84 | 1.15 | 0.44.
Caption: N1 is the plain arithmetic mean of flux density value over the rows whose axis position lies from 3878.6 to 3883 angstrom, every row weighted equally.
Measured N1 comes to 8.6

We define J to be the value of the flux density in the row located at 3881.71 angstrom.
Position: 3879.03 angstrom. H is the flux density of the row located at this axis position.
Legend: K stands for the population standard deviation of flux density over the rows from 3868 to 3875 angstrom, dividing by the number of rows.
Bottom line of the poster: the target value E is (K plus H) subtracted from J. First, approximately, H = 9.385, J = 8.054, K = 0.36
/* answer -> -1.7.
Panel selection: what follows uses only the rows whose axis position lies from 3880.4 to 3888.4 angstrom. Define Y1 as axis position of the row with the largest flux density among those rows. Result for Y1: 3880.81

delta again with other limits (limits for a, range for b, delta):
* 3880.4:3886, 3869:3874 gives -4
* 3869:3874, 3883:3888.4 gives 6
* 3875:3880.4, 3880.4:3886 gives 2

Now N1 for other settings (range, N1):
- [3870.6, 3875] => 11.9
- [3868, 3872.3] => 12.3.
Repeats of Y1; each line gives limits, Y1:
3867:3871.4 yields 3867.43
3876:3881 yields 3876.35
